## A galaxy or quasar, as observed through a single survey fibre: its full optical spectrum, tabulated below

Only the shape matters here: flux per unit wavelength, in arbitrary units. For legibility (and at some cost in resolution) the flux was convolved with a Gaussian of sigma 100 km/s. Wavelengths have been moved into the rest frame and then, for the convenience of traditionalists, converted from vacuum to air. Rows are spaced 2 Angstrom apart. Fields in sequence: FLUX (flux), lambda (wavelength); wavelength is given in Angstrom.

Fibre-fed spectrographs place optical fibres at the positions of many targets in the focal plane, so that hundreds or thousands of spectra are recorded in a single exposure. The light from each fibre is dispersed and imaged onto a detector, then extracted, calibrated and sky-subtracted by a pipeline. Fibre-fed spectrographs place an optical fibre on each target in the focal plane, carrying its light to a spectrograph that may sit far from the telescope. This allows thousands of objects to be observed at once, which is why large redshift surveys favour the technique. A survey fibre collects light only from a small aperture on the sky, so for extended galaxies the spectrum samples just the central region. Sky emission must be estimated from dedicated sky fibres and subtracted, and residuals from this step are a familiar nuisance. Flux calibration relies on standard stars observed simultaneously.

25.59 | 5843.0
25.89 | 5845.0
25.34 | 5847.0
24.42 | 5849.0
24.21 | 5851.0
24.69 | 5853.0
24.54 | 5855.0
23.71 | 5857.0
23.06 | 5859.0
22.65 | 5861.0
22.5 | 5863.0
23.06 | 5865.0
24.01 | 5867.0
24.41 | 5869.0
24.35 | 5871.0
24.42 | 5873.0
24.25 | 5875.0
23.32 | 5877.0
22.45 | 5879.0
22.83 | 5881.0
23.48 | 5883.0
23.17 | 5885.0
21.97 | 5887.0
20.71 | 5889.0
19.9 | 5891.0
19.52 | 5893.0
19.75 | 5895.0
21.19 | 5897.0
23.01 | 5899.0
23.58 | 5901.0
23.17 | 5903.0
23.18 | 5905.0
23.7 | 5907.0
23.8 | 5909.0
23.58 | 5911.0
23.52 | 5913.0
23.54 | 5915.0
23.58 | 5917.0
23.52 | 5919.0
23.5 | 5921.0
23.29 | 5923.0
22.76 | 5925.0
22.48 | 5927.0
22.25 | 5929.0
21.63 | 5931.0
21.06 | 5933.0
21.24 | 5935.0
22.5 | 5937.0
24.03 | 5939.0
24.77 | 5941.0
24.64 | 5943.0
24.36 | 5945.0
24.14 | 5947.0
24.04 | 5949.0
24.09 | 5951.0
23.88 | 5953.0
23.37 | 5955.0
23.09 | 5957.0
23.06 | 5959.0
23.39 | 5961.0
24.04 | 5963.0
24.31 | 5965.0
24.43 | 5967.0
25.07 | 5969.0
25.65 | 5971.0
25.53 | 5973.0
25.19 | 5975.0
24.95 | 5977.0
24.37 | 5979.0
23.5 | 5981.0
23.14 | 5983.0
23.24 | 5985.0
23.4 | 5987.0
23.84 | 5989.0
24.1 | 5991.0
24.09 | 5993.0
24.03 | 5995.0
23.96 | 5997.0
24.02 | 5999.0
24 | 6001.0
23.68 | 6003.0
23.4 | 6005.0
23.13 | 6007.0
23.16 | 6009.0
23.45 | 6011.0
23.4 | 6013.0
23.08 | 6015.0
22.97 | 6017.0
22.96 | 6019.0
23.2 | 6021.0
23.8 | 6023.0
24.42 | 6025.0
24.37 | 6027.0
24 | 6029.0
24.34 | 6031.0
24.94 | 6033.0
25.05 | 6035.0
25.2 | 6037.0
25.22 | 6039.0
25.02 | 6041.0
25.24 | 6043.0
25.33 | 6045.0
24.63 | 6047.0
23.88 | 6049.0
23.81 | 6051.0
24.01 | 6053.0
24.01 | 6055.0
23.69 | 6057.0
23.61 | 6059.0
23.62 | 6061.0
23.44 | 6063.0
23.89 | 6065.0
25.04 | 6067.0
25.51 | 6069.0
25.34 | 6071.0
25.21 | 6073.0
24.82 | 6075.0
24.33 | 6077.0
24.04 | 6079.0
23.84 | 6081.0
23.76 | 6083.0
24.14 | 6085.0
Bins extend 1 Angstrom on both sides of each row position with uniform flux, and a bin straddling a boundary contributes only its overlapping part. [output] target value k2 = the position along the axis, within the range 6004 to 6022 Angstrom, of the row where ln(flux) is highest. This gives 6011.0 Angstrom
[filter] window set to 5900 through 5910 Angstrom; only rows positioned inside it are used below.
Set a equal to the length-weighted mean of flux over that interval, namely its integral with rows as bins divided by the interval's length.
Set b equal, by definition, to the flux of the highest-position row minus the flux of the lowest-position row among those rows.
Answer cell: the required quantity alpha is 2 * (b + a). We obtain 47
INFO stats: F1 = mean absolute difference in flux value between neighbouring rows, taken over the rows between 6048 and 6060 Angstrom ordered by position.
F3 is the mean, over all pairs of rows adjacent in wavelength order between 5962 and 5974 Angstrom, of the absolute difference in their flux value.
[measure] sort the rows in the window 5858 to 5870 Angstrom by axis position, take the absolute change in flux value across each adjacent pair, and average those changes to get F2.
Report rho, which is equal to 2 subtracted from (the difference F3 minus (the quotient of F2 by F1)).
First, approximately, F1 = 0.13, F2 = 0.49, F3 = 0.35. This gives -5.3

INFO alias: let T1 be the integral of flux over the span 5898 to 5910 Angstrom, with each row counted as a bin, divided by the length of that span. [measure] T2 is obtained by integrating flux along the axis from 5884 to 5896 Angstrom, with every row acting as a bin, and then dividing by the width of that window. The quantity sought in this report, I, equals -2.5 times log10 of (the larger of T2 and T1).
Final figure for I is -3.42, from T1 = 23.4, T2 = 20.8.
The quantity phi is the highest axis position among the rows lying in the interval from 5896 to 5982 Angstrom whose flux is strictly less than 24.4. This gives 5981.0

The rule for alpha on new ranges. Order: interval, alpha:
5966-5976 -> 52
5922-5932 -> 42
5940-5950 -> 47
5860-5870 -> 50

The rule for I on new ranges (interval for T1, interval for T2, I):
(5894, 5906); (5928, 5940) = -3.37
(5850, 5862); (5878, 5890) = -3.44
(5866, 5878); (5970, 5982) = -3.49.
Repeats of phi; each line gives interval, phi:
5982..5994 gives 5993.0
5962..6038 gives 6031.0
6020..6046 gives 6031.0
